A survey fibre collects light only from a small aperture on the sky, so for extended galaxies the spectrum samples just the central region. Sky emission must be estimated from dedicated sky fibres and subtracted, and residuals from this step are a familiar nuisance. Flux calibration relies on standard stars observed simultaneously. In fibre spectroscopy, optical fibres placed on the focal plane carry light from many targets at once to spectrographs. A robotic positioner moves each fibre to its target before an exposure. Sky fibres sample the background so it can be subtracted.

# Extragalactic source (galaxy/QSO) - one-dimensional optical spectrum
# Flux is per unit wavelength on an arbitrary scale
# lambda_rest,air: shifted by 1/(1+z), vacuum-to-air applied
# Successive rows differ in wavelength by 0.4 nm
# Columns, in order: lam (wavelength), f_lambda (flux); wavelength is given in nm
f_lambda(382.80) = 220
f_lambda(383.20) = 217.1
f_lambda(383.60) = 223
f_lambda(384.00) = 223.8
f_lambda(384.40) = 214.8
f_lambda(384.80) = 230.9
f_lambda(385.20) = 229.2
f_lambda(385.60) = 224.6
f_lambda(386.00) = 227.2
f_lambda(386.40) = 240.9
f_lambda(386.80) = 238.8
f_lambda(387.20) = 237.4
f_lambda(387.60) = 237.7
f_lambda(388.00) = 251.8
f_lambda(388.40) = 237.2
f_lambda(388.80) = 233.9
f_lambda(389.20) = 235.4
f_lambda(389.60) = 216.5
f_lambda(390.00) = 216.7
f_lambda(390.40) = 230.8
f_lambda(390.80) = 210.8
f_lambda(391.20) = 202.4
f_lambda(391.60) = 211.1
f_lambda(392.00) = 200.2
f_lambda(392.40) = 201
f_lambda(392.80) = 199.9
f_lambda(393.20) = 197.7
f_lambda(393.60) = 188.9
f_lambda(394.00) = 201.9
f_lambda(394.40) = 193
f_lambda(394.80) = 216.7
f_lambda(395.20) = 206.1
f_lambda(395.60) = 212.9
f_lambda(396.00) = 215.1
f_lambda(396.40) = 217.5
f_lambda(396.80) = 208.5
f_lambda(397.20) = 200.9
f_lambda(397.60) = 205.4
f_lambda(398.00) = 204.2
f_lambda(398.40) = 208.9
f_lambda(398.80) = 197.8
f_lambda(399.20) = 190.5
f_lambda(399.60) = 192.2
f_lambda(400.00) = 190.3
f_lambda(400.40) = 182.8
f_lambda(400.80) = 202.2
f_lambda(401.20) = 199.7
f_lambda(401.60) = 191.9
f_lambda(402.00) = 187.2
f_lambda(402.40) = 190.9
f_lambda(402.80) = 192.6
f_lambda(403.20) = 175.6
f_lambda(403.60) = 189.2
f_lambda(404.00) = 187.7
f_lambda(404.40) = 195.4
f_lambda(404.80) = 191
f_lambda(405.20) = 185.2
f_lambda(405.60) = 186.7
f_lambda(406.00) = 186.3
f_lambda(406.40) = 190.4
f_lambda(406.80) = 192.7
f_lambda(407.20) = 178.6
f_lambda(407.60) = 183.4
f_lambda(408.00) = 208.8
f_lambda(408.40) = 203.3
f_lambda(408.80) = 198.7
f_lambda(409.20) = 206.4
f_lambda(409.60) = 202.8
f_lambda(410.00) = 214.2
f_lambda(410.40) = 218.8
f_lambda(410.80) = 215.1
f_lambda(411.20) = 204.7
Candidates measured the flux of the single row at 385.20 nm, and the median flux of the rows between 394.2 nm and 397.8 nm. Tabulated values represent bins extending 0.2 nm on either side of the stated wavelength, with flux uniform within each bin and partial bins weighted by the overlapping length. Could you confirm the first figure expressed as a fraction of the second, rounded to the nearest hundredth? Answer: 1.10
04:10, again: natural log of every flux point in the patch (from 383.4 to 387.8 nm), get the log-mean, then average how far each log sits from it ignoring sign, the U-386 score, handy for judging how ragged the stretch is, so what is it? 0.029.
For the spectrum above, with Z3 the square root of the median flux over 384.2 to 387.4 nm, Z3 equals 15.2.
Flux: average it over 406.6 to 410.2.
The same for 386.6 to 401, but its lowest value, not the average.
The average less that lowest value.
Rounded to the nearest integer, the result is 16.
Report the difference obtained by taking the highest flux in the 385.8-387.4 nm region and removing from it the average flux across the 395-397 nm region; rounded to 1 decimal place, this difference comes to 28.9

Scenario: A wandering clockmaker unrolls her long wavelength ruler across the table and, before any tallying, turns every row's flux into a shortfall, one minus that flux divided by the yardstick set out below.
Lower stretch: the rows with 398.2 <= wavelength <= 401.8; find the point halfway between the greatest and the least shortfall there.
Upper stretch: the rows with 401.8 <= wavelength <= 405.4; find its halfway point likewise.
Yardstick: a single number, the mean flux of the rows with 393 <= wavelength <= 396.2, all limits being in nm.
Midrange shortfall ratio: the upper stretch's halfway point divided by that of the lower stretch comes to 2.3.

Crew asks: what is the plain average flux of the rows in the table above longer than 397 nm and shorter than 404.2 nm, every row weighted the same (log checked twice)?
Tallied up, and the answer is 194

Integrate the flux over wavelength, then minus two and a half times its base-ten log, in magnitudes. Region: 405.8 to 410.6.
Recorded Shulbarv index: -7.45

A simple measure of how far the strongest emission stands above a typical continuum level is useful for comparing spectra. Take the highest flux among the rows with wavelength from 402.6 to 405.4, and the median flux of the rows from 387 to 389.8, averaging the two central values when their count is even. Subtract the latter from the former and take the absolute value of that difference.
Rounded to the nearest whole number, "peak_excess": 42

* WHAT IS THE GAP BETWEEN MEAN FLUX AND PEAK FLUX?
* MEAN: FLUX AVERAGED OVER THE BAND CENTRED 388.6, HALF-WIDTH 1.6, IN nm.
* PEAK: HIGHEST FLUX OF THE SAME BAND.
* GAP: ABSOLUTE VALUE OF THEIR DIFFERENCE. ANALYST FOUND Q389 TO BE 18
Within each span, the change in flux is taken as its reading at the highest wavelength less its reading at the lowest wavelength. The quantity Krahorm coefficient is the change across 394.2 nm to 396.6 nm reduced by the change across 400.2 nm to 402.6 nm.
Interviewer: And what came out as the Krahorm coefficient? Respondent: 16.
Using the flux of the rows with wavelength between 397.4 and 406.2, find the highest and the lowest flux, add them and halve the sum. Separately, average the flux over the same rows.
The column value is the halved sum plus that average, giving 385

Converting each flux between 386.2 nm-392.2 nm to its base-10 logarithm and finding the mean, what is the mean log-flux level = 2.35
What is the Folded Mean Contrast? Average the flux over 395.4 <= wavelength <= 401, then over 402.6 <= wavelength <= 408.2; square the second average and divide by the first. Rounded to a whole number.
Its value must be 176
